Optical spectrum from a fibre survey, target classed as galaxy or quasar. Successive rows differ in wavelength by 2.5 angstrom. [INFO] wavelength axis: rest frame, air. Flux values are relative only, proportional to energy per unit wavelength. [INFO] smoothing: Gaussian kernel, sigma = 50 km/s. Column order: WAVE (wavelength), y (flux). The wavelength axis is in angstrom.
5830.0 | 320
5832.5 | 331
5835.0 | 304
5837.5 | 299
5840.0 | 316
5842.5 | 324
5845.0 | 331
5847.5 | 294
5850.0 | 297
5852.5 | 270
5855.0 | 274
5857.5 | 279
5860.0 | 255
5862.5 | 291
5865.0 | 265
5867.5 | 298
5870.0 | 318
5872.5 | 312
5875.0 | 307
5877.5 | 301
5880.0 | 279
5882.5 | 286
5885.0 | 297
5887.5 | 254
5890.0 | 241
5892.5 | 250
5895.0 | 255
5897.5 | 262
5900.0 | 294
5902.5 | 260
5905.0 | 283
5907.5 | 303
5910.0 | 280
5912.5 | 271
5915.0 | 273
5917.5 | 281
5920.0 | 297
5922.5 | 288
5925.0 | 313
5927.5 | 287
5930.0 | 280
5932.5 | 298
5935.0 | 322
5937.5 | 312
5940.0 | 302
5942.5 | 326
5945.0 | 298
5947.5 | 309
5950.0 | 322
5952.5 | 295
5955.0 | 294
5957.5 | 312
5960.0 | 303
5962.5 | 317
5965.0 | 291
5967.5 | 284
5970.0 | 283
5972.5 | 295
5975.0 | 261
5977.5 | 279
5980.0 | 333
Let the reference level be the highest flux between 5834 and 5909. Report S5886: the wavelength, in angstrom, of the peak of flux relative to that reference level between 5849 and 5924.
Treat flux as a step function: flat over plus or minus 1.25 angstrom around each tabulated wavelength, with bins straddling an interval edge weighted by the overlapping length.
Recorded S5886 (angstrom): 5870.0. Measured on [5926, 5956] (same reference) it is 5942.5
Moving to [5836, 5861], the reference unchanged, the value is 5845.0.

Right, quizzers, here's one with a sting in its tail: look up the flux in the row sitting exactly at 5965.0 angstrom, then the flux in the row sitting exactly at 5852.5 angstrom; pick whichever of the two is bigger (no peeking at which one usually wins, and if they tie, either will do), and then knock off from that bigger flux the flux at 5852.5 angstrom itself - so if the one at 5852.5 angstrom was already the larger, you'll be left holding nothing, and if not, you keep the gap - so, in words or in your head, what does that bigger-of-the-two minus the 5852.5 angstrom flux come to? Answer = 21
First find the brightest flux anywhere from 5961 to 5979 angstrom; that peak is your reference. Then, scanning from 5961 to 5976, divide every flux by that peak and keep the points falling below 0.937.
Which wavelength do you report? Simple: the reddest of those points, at 5975.0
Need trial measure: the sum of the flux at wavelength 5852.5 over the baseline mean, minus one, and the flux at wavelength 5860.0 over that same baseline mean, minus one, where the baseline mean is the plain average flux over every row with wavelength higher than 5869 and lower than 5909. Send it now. -0.13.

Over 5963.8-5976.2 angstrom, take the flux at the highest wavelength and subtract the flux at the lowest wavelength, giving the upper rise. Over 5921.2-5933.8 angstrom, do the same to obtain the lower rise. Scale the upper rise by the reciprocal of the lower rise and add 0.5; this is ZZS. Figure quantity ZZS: -2.5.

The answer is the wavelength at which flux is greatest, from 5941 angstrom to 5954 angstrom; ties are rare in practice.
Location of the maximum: 5942.5 angstrom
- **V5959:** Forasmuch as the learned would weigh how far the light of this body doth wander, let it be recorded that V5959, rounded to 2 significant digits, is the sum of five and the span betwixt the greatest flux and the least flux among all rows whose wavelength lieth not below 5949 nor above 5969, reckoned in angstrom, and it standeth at 43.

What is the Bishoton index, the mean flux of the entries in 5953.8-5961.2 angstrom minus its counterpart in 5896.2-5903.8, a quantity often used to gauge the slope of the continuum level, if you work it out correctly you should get 31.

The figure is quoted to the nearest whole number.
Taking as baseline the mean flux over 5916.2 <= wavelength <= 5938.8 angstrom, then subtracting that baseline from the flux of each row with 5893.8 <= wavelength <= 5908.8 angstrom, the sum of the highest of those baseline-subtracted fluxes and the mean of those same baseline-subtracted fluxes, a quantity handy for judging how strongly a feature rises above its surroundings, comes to -16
